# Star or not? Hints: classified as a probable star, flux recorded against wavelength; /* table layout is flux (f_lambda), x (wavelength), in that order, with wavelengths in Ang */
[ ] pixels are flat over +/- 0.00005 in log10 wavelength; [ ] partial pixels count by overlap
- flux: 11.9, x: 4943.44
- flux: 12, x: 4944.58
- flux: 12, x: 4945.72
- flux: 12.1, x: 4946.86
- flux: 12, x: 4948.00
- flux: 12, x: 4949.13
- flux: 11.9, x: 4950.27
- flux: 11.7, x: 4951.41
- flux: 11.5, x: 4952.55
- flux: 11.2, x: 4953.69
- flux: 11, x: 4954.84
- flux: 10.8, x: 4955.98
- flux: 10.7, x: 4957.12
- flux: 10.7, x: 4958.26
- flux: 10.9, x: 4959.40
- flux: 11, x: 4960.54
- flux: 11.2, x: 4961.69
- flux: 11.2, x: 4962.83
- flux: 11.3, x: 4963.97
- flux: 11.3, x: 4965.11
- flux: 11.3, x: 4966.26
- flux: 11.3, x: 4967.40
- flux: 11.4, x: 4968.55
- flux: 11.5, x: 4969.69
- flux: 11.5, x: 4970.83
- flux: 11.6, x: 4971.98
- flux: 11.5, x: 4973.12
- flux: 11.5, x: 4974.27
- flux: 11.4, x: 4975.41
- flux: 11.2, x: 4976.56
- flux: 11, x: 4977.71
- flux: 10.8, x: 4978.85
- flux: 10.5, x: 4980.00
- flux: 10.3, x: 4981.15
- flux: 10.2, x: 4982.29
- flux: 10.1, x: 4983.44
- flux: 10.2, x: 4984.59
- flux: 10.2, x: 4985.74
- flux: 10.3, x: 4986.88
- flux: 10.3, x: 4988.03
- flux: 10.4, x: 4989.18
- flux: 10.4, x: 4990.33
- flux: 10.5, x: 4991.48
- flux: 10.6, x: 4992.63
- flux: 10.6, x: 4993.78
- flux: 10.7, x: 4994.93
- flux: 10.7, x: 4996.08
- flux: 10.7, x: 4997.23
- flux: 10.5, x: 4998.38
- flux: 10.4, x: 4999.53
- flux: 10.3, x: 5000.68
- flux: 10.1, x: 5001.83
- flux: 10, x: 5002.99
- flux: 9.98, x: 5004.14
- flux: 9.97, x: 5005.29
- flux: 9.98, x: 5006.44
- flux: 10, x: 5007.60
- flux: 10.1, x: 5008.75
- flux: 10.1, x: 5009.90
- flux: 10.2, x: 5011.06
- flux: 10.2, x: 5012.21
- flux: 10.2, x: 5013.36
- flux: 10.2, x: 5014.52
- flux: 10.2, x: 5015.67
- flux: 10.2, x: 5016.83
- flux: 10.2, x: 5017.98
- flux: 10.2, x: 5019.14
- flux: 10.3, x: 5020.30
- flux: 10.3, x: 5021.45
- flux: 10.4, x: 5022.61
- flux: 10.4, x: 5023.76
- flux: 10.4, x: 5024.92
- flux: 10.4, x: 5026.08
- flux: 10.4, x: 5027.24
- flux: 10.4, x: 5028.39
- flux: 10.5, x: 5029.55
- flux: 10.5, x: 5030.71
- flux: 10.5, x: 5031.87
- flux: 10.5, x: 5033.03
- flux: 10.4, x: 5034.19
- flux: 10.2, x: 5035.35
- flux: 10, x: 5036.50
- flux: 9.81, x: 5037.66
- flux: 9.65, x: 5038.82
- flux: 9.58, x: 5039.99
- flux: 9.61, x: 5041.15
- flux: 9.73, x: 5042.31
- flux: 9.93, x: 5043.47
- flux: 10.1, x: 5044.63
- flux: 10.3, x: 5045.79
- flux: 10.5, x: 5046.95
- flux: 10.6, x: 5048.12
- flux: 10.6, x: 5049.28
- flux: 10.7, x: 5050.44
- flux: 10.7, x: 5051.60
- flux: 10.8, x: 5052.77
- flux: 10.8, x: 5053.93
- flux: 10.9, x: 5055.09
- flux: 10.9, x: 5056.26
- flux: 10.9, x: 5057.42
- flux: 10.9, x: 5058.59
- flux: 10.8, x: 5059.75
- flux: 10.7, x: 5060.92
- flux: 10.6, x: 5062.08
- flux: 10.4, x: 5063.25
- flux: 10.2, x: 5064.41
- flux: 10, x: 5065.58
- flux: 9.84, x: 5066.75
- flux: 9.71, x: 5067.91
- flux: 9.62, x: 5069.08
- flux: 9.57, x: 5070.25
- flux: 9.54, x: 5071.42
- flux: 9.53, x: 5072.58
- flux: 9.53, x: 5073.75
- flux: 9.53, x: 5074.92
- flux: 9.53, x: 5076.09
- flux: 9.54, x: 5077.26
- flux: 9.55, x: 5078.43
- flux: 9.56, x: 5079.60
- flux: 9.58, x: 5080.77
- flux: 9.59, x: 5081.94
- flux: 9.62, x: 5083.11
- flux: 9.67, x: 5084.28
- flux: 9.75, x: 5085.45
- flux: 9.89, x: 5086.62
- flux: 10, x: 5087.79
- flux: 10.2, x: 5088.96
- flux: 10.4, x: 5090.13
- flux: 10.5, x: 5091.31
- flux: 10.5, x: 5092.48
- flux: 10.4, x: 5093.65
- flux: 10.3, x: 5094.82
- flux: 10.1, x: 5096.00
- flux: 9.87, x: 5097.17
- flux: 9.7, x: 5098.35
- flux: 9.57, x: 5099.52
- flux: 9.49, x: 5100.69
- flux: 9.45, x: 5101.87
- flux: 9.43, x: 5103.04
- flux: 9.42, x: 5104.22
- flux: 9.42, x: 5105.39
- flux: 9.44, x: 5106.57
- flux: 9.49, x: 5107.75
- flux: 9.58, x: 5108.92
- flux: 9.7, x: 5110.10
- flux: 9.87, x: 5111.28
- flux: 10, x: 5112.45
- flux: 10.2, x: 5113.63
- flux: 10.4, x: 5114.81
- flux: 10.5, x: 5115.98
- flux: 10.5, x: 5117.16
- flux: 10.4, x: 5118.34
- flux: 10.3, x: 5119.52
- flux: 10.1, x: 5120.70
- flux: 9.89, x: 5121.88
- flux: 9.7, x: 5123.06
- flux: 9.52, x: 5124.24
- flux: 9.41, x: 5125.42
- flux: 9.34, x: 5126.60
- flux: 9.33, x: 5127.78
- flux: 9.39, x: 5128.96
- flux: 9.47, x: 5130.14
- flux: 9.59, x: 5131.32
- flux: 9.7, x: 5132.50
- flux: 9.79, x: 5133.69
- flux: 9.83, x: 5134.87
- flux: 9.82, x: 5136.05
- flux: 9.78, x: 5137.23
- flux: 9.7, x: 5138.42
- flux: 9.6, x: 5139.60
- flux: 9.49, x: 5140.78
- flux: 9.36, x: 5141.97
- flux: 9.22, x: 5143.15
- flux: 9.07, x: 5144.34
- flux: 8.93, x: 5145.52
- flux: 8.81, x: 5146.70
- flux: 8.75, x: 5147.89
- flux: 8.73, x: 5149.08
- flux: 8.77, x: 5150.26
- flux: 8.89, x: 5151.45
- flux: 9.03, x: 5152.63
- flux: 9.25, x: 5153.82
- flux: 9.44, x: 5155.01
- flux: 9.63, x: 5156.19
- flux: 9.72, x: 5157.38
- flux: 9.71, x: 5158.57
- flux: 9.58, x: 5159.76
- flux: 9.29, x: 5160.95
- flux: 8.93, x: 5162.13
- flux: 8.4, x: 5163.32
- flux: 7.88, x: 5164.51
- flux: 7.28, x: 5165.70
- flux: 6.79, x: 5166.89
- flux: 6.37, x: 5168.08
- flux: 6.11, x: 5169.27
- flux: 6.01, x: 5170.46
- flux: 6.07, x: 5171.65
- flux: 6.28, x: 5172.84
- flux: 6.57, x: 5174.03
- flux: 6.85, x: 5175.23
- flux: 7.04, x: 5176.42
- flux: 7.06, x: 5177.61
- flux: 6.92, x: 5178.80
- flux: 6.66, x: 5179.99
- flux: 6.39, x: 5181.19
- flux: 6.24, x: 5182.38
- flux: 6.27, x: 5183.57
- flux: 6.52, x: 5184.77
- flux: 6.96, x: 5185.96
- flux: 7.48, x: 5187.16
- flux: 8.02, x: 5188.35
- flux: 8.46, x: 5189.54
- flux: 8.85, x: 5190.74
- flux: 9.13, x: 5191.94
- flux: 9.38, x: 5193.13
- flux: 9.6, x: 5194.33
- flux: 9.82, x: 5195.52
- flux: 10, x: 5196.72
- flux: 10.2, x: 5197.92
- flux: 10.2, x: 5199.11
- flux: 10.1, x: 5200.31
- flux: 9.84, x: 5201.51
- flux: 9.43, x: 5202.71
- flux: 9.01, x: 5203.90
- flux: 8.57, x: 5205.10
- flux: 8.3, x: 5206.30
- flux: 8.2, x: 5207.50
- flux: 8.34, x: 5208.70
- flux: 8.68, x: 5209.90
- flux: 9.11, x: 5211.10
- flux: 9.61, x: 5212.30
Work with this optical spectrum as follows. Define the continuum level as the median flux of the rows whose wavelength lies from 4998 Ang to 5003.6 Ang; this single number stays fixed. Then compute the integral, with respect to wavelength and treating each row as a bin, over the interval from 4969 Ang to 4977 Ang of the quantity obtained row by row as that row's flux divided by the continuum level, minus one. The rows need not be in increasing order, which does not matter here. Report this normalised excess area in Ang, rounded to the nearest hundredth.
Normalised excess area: 0.90 Ang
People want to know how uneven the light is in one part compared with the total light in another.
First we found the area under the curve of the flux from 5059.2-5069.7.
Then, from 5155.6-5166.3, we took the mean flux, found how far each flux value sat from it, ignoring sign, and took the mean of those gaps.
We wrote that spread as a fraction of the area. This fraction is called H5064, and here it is 0.0067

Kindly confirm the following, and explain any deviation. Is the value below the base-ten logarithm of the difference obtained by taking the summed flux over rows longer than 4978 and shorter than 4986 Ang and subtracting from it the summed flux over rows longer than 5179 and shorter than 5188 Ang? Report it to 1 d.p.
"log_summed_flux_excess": 1.4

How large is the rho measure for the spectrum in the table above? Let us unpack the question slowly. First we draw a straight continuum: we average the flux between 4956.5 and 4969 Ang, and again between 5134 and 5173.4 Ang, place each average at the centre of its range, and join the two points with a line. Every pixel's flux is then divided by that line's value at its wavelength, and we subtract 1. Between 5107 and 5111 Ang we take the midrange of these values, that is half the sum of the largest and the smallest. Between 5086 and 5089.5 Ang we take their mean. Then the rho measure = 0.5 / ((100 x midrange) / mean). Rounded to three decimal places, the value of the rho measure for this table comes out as 0.007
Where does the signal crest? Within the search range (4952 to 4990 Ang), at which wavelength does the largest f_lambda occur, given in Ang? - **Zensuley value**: 4971.98 Ang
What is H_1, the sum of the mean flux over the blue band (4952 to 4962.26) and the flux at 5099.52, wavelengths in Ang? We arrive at 20.6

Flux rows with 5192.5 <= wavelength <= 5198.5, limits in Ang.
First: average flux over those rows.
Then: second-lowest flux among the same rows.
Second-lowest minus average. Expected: -0.20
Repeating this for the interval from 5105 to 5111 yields -0.09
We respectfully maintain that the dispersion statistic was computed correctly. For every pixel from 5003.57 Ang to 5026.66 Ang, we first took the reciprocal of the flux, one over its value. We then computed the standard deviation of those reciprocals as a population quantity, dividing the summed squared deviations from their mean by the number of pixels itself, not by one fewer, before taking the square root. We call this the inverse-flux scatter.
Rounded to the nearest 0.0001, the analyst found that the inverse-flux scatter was 0.0013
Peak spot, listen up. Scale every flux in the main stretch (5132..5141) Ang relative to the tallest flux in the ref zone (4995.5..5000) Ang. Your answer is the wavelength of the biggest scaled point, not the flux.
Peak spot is 5134.87 Ang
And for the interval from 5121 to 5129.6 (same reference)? 5121.88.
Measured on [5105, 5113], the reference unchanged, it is 5112.45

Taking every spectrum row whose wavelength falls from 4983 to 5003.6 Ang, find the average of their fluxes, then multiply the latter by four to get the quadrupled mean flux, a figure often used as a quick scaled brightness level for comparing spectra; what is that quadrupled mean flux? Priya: 41.6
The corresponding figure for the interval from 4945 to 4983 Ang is 45.0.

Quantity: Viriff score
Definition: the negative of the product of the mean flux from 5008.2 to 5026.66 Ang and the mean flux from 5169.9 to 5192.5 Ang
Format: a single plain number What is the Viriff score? -72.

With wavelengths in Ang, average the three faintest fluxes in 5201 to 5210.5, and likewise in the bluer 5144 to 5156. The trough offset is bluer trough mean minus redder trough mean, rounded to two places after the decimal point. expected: 0.47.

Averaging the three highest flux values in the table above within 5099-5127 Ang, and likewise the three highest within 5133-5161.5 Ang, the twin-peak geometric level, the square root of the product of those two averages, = 10.1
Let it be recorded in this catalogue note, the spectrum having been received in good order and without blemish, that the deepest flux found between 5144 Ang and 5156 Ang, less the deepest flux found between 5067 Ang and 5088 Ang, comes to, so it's -1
